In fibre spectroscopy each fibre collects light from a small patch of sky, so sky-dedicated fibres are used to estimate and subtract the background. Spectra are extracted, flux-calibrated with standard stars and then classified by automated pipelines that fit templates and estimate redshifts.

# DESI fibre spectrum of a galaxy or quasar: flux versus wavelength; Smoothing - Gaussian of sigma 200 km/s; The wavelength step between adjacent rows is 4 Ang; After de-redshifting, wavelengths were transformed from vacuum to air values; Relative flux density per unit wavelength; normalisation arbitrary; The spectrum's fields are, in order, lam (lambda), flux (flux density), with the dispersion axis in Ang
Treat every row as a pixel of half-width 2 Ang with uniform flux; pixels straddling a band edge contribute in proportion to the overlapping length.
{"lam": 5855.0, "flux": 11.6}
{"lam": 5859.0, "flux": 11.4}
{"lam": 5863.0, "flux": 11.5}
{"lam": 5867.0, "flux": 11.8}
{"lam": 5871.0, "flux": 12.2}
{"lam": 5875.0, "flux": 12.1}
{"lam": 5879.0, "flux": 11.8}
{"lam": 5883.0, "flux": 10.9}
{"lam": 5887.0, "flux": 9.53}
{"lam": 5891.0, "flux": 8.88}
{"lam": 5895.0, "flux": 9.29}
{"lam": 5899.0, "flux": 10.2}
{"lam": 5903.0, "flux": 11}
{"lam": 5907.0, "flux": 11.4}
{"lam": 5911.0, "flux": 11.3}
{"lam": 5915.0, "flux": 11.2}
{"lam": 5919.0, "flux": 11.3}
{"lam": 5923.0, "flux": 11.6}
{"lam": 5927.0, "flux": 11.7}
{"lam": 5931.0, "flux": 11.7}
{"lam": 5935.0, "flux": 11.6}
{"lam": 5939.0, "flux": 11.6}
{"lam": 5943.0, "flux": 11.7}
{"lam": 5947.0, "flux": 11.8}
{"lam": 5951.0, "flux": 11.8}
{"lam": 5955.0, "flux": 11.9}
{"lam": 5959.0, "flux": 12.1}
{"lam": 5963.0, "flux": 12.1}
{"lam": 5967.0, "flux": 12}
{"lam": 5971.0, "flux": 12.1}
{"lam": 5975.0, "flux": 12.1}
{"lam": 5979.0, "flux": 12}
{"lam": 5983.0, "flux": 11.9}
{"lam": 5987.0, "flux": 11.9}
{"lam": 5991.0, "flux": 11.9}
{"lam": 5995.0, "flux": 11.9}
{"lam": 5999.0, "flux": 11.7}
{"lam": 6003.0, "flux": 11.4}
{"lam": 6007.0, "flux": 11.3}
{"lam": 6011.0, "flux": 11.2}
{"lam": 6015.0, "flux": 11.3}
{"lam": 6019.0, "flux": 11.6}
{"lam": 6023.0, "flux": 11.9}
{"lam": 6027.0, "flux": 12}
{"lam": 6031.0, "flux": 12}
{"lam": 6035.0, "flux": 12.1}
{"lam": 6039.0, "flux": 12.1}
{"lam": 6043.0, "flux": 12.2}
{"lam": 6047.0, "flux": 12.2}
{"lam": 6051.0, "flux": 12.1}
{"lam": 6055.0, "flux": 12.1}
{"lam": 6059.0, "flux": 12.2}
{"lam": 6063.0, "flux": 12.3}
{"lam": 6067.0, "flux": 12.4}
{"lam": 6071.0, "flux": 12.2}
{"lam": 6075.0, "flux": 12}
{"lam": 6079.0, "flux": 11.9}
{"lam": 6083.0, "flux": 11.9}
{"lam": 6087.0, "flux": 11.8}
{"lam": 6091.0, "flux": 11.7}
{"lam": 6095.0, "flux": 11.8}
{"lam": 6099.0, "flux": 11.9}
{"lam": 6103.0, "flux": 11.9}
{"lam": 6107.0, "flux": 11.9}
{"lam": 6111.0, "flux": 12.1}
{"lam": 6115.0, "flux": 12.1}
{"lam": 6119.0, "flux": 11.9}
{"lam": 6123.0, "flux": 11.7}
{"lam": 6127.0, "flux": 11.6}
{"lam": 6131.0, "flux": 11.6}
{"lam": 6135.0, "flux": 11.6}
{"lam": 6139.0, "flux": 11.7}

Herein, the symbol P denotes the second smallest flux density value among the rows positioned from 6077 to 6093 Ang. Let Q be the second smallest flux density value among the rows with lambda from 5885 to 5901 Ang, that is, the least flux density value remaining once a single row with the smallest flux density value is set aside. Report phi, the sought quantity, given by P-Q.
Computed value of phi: 2.5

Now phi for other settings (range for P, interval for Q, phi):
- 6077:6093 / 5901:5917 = 0.6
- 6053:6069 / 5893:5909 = 2.0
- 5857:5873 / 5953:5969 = -0.5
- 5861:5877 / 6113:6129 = 0.1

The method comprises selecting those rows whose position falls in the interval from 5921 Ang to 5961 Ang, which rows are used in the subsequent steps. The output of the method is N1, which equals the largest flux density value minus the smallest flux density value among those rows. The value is 0.50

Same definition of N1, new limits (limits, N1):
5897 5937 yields 1.50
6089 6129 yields 0.50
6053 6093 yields 0.70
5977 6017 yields 0.80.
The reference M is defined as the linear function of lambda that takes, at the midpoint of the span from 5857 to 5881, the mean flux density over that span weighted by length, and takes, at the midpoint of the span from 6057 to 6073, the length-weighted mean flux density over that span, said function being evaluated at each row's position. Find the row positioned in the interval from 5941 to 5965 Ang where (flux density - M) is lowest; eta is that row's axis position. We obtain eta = 5943.0 Ang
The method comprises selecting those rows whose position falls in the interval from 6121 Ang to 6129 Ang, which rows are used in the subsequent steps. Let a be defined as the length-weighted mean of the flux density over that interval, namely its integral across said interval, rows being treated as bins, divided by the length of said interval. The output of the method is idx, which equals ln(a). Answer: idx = 2.46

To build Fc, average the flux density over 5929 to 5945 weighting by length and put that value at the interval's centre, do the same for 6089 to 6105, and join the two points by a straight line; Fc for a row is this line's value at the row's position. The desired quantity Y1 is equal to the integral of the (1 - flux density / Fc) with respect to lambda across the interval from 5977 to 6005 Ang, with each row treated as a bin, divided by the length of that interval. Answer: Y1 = -0.009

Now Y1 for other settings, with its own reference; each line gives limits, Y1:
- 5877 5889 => 0.073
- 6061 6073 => -0.043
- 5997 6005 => 0.015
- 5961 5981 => -0.032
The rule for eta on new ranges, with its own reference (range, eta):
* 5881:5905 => 5891.0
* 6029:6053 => 6031.0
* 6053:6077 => 6075.0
